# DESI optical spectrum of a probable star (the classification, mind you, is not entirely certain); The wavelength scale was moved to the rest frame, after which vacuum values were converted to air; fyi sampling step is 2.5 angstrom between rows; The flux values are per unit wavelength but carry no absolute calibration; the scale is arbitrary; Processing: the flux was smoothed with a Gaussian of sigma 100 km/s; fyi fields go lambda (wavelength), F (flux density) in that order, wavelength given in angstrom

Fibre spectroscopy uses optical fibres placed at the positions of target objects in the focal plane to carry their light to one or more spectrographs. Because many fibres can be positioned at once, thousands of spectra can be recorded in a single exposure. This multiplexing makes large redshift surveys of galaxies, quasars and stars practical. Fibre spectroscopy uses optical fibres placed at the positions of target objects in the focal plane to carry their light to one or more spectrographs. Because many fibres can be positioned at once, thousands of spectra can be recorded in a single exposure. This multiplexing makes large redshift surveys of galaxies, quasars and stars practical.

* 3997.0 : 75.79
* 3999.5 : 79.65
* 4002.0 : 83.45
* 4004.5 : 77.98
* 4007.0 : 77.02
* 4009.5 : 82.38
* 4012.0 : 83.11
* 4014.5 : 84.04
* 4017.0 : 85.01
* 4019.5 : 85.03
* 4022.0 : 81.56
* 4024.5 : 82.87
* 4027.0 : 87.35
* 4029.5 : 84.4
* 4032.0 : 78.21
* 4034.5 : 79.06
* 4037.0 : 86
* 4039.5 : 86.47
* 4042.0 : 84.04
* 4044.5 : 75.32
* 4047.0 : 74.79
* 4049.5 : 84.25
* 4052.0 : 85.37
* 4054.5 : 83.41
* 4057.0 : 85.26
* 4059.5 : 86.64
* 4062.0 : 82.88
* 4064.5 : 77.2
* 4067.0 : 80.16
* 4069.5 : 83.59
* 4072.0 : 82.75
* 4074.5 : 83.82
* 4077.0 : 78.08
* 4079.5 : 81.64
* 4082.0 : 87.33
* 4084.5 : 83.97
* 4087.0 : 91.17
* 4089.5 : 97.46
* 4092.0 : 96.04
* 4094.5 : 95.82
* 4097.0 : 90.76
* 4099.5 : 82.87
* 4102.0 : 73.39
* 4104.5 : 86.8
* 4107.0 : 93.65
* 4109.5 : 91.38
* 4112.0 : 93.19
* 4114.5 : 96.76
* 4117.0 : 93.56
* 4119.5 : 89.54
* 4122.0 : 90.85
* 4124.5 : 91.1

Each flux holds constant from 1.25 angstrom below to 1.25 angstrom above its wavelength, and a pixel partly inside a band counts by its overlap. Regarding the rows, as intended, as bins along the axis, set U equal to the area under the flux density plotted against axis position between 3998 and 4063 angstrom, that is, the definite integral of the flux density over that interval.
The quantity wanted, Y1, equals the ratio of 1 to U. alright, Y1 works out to 0.0002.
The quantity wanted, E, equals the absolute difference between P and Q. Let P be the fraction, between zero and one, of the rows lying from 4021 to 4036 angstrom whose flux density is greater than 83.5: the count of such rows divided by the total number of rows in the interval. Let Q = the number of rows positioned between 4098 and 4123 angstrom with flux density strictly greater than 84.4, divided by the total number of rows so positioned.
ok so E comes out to 0.5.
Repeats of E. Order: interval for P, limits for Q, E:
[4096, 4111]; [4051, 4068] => 0.2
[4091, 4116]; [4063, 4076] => 0.8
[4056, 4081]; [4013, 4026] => 0.0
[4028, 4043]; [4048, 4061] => 0.1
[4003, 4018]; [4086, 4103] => 0.4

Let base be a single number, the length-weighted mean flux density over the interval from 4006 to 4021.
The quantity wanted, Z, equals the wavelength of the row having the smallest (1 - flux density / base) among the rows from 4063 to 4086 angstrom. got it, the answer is 4082.0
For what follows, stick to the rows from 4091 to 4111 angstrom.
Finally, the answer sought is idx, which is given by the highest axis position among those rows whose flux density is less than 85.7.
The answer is 4102.0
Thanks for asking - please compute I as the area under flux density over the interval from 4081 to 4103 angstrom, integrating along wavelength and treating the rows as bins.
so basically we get 1957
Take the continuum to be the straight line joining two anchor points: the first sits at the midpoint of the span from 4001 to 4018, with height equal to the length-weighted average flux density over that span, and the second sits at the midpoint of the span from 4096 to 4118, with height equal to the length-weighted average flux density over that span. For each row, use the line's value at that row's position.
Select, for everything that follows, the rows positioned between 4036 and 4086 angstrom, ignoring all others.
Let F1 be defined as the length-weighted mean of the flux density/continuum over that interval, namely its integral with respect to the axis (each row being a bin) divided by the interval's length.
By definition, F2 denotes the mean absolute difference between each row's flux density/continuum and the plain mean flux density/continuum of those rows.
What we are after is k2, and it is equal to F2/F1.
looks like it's 0.037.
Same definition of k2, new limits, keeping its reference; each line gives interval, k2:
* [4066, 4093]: 0.054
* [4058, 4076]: 0.026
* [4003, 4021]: 0.029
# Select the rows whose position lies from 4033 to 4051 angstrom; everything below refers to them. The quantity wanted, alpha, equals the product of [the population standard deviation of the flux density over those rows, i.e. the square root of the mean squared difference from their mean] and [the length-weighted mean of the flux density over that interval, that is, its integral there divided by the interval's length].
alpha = 375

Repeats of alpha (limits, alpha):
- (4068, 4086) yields 215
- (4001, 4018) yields 234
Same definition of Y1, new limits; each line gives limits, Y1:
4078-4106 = 0.0004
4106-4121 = 0.0007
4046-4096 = 0.0002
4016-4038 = 0.0005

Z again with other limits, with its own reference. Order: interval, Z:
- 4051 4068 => 4059.5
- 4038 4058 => 4039.5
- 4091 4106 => 4092.0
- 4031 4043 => 4039.5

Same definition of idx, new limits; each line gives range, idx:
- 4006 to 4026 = 4024.5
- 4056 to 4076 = 4074.5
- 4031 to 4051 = 4049.5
